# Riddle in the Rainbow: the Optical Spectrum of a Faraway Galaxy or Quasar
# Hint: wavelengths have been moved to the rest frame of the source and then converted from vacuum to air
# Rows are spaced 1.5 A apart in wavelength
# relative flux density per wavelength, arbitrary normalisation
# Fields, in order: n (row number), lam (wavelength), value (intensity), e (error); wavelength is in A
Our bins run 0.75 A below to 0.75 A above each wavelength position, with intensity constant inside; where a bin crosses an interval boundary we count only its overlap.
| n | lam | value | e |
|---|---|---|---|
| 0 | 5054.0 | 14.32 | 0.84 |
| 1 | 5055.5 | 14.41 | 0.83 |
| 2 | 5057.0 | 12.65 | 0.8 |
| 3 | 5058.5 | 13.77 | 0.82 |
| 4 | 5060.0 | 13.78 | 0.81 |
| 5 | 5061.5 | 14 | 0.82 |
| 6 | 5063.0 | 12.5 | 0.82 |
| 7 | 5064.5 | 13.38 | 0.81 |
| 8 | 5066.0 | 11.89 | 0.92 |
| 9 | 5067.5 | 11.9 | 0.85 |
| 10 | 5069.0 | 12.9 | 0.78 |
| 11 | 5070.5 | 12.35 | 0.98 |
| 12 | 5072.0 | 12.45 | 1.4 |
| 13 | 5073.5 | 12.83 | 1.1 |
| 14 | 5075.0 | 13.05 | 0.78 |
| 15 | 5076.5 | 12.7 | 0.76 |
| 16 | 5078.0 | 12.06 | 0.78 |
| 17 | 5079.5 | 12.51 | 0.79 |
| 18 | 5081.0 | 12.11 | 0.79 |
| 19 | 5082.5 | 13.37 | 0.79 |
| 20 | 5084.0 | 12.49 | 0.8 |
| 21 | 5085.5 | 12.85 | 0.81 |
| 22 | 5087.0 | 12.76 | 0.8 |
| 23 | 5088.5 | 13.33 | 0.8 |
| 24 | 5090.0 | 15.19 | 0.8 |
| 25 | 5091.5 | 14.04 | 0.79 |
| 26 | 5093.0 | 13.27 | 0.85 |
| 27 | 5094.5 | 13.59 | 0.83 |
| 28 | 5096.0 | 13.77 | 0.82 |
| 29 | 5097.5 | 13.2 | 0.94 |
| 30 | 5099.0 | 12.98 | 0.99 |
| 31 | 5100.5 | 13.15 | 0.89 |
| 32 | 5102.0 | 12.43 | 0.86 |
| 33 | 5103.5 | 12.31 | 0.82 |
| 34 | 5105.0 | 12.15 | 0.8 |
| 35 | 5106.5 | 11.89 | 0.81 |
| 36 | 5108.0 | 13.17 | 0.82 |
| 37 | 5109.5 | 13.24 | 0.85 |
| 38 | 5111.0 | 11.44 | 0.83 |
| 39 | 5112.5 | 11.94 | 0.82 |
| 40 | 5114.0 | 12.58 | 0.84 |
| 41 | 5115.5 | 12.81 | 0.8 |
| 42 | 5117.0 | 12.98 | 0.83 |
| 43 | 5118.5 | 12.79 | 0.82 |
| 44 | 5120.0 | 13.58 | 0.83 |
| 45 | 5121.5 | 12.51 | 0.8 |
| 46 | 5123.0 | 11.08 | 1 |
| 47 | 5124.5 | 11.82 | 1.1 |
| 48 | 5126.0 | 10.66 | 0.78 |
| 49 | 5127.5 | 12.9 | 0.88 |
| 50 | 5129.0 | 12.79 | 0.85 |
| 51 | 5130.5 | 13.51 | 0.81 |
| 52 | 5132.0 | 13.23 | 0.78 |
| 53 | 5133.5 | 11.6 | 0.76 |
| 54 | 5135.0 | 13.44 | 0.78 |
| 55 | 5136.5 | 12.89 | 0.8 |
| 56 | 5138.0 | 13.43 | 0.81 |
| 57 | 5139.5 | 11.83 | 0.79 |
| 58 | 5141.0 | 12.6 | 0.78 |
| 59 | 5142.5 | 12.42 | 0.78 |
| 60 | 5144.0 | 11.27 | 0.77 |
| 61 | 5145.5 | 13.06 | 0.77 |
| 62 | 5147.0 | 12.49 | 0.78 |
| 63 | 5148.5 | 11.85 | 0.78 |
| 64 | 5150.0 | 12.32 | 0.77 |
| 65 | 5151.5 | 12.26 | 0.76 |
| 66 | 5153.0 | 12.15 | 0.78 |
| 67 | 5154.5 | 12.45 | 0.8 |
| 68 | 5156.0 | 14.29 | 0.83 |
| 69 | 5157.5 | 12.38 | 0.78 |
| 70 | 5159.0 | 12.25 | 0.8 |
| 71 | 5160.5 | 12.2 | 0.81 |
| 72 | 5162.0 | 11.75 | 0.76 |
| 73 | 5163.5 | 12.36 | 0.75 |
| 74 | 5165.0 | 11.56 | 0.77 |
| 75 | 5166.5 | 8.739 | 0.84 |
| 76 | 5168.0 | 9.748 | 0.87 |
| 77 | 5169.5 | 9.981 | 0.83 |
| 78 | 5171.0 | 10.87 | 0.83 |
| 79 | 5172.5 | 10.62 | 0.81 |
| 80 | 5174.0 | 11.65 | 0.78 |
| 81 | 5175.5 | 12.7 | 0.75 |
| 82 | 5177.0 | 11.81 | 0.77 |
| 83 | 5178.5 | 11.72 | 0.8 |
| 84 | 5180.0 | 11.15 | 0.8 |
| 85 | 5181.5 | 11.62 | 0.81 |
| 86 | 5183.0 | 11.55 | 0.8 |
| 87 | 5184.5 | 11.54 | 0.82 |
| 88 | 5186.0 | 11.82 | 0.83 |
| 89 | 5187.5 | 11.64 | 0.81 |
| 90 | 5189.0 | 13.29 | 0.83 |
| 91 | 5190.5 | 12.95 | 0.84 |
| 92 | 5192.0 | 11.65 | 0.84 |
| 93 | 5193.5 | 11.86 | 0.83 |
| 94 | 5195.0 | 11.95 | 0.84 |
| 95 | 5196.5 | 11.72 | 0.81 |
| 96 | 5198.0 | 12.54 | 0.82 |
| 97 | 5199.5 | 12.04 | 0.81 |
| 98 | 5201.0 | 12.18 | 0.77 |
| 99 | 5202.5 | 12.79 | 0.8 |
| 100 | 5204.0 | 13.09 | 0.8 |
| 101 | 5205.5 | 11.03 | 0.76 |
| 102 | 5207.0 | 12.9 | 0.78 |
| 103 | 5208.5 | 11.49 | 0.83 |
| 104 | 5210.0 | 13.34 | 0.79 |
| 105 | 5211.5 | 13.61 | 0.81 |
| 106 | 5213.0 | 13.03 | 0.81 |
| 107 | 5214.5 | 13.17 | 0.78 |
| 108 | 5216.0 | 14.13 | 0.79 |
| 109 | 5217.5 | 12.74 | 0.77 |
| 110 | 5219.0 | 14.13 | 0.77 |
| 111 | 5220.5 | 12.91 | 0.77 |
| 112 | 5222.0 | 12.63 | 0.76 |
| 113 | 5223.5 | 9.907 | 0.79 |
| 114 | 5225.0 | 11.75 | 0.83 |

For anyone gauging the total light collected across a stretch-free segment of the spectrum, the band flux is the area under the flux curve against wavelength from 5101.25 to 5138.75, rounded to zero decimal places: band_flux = 470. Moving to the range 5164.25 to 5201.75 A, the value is 433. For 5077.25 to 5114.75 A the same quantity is 483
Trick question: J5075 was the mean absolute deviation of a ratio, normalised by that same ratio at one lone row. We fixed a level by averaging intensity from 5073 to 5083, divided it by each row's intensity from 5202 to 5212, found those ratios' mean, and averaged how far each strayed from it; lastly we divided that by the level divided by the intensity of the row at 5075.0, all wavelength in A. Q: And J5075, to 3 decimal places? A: 0.068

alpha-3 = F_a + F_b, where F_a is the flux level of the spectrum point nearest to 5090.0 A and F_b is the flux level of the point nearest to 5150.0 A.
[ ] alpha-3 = 27.5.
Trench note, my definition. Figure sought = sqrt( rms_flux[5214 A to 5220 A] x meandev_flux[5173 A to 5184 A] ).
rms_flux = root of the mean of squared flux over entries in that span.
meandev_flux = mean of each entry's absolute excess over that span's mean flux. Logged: 2.0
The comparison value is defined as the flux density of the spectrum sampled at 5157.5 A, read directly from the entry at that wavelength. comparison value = 12.38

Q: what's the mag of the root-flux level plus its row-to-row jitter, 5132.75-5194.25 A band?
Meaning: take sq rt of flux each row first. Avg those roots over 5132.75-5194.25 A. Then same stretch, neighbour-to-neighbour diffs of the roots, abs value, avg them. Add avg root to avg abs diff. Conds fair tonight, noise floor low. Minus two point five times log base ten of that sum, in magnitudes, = -1.38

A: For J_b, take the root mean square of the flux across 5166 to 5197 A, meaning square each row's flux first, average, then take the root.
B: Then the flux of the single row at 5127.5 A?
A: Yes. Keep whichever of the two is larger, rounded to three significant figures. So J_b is 12.9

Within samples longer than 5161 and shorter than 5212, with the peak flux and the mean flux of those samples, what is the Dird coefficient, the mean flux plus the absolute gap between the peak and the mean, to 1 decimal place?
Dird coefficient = 13.6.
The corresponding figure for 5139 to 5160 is 14.3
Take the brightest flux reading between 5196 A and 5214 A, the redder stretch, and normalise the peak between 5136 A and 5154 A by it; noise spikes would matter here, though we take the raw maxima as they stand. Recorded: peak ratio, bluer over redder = 0.99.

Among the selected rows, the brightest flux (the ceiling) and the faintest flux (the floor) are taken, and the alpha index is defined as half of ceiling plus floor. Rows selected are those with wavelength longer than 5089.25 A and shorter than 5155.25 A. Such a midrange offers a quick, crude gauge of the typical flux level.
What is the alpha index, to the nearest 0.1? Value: 12.9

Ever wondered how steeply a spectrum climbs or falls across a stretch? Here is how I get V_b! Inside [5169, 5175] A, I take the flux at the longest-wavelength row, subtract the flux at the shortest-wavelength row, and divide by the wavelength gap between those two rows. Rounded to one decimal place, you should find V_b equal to 0.4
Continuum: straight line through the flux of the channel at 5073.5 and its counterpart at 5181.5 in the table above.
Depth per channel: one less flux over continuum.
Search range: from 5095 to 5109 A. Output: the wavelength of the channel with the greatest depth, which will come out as 5106.5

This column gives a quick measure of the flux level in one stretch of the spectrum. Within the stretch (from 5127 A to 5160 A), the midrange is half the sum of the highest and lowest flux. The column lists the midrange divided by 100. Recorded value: 0.128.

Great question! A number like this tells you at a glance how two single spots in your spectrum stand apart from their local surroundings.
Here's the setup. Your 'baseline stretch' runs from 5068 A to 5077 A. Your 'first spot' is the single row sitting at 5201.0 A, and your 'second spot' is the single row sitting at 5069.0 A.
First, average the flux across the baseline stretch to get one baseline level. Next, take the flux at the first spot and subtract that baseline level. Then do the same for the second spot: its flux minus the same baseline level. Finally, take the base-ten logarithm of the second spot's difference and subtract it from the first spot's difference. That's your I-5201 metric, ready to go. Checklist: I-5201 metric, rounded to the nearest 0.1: 0.2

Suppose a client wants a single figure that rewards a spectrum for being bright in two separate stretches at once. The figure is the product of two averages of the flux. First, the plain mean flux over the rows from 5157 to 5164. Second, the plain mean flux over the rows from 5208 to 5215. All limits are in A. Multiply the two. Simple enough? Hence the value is 158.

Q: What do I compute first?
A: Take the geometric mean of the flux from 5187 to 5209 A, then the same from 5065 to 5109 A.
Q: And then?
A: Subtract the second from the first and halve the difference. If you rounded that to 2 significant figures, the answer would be -0.32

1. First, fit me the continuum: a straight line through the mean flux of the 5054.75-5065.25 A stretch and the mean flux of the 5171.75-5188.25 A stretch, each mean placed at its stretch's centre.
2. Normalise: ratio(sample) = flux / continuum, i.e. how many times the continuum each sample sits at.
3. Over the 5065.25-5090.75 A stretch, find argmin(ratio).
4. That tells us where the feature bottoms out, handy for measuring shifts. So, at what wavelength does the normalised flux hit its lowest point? 5066.0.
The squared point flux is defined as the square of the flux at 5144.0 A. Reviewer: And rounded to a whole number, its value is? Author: 127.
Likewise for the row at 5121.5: 157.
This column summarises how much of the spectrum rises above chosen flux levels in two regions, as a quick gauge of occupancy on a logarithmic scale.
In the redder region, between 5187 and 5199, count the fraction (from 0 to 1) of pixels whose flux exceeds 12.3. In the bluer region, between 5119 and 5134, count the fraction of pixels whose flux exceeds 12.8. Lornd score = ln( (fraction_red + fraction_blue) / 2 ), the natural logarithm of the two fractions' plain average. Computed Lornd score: -0.9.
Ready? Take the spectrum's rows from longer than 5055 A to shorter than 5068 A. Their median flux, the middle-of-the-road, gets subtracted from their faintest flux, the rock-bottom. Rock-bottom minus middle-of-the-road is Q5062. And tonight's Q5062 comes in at -1.5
